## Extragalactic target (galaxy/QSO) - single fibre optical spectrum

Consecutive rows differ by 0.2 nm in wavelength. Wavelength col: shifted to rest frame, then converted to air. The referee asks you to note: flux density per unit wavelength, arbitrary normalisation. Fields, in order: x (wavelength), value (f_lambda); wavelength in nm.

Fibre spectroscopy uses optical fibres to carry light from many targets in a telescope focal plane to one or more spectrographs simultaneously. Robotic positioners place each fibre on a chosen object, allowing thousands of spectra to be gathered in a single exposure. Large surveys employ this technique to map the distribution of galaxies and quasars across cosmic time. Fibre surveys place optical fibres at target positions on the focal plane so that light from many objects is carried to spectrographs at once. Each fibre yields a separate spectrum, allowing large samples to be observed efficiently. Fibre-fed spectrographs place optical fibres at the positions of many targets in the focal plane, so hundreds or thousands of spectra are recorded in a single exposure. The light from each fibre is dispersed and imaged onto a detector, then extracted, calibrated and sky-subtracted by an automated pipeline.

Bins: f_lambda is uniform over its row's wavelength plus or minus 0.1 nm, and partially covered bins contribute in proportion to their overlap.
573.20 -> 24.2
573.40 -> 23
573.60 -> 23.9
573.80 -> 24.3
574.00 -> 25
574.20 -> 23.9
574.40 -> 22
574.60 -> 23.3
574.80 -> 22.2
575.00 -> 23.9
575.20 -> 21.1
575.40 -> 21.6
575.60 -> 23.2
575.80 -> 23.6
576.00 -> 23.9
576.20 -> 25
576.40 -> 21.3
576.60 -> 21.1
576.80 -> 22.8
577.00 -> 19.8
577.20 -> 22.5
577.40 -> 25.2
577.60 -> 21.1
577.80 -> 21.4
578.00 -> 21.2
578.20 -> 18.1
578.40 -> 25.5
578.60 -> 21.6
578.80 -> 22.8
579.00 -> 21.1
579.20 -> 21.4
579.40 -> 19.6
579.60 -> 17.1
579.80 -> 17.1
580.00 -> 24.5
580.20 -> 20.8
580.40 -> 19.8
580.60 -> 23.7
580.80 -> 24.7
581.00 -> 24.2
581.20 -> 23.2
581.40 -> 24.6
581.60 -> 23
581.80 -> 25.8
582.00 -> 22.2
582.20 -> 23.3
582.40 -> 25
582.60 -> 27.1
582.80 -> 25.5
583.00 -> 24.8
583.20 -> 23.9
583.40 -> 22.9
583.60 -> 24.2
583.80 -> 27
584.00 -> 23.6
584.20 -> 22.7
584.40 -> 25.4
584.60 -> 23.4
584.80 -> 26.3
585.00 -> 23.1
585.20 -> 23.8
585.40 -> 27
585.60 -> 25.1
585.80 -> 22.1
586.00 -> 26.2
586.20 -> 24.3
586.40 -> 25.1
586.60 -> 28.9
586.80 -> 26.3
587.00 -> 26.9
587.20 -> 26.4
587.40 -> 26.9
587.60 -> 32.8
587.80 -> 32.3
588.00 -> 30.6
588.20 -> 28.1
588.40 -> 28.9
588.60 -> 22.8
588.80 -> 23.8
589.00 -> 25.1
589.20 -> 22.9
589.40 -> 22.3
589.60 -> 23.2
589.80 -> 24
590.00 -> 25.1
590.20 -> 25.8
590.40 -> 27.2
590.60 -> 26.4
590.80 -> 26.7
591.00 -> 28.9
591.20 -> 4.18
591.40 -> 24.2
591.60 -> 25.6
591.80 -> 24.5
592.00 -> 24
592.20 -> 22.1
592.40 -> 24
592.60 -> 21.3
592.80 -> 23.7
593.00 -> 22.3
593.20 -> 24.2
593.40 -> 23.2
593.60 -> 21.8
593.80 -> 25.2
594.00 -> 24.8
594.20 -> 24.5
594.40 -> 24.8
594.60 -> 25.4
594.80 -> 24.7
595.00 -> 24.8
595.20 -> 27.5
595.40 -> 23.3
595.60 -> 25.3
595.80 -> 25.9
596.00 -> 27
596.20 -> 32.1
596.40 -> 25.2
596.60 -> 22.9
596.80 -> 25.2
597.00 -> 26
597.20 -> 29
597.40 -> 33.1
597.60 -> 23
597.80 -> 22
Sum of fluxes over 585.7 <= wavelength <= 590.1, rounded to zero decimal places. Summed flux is 575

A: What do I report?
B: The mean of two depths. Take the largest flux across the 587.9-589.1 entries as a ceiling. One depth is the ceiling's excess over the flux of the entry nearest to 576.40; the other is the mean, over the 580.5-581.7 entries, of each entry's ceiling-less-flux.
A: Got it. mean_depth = 8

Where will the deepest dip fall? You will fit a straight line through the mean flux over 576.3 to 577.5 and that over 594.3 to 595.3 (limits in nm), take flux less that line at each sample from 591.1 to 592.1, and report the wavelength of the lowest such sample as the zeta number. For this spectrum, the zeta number 591.20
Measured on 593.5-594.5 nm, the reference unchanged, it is 593.60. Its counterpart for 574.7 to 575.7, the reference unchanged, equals 575.20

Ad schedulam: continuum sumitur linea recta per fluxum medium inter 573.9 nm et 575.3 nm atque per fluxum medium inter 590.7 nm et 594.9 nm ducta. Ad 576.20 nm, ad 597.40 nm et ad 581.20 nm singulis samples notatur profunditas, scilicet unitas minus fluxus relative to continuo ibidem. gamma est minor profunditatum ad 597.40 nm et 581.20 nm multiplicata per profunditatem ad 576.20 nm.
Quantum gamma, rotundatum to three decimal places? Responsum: 0.034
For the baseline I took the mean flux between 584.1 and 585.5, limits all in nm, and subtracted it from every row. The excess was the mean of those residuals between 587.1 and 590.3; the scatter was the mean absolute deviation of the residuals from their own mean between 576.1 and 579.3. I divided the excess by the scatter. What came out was 1.2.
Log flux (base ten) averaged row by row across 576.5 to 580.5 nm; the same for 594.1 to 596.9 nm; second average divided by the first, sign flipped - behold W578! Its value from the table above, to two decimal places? -1.06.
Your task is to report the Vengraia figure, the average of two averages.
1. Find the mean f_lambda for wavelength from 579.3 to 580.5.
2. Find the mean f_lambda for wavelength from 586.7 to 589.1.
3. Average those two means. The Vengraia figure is 23.7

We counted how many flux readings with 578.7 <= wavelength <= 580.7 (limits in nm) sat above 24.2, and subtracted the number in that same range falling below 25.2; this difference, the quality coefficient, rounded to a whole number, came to -9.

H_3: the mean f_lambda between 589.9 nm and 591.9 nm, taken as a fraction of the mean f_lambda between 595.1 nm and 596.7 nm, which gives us 0.91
